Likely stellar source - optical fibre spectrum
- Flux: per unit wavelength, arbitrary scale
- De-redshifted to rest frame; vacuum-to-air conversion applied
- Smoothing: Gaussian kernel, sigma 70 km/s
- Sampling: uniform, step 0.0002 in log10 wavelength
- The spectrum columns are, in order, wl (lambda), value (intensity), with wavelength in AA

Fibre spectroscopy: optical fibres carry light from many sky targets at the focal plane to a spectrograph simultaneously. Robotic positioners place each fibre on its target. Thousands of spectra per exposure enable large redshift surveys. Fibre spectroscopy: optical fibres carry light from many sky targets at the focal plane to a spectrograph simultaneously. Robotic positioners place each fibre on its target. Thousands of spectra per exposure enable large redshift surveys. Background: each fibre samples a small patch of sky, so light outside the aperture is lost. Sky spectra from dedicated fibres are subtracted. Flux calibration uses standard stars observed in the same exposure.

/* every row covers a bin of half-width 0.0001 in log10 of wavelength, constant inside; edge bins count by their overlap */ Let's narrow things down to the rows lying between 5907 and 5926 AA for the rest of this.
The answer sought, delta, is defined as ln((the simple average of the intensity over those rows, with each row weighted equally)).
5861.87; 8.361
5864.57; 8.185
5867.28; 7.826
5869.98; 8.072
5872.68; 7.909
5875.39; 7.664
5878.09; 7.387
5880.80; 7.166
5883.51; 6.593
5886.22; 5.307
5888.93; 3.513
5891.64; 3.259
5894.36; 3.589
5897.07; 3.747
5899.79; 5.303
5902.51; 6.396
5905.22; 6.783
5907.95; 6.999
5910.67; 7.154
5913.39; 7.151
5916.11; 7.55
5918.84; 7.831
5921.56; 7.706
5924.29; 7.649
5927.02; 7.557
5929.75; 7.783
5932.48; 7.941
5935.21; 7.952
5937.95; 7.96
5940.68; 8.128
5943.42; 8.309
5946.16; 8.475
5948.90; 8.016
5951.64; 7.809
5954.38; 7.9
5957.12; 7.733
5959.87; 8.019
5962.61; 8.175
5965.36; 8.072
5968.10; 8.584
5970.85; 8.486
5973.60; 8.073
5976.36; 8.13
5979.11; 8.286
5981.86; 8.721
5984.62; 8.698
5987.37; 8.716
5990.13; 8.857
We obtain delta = 2.01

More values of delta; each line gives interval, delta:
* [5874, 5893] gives 1.76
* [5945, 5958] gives 2.08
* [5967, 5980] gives 2.12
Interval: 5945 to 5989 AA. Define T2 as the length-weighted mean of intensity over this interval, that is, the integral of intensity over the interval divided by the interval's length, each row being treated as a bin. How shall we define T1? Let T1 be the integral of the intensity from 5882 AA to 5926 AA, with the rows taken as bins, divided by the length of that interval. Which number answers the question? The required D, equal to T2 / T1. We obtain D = 1.36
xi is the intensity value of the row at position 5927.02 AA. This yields 7.557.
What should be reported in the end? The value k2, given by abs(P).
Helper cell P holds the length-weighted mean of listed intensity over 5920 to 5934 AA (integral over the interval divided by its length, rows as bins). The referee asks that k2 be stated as 7.7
